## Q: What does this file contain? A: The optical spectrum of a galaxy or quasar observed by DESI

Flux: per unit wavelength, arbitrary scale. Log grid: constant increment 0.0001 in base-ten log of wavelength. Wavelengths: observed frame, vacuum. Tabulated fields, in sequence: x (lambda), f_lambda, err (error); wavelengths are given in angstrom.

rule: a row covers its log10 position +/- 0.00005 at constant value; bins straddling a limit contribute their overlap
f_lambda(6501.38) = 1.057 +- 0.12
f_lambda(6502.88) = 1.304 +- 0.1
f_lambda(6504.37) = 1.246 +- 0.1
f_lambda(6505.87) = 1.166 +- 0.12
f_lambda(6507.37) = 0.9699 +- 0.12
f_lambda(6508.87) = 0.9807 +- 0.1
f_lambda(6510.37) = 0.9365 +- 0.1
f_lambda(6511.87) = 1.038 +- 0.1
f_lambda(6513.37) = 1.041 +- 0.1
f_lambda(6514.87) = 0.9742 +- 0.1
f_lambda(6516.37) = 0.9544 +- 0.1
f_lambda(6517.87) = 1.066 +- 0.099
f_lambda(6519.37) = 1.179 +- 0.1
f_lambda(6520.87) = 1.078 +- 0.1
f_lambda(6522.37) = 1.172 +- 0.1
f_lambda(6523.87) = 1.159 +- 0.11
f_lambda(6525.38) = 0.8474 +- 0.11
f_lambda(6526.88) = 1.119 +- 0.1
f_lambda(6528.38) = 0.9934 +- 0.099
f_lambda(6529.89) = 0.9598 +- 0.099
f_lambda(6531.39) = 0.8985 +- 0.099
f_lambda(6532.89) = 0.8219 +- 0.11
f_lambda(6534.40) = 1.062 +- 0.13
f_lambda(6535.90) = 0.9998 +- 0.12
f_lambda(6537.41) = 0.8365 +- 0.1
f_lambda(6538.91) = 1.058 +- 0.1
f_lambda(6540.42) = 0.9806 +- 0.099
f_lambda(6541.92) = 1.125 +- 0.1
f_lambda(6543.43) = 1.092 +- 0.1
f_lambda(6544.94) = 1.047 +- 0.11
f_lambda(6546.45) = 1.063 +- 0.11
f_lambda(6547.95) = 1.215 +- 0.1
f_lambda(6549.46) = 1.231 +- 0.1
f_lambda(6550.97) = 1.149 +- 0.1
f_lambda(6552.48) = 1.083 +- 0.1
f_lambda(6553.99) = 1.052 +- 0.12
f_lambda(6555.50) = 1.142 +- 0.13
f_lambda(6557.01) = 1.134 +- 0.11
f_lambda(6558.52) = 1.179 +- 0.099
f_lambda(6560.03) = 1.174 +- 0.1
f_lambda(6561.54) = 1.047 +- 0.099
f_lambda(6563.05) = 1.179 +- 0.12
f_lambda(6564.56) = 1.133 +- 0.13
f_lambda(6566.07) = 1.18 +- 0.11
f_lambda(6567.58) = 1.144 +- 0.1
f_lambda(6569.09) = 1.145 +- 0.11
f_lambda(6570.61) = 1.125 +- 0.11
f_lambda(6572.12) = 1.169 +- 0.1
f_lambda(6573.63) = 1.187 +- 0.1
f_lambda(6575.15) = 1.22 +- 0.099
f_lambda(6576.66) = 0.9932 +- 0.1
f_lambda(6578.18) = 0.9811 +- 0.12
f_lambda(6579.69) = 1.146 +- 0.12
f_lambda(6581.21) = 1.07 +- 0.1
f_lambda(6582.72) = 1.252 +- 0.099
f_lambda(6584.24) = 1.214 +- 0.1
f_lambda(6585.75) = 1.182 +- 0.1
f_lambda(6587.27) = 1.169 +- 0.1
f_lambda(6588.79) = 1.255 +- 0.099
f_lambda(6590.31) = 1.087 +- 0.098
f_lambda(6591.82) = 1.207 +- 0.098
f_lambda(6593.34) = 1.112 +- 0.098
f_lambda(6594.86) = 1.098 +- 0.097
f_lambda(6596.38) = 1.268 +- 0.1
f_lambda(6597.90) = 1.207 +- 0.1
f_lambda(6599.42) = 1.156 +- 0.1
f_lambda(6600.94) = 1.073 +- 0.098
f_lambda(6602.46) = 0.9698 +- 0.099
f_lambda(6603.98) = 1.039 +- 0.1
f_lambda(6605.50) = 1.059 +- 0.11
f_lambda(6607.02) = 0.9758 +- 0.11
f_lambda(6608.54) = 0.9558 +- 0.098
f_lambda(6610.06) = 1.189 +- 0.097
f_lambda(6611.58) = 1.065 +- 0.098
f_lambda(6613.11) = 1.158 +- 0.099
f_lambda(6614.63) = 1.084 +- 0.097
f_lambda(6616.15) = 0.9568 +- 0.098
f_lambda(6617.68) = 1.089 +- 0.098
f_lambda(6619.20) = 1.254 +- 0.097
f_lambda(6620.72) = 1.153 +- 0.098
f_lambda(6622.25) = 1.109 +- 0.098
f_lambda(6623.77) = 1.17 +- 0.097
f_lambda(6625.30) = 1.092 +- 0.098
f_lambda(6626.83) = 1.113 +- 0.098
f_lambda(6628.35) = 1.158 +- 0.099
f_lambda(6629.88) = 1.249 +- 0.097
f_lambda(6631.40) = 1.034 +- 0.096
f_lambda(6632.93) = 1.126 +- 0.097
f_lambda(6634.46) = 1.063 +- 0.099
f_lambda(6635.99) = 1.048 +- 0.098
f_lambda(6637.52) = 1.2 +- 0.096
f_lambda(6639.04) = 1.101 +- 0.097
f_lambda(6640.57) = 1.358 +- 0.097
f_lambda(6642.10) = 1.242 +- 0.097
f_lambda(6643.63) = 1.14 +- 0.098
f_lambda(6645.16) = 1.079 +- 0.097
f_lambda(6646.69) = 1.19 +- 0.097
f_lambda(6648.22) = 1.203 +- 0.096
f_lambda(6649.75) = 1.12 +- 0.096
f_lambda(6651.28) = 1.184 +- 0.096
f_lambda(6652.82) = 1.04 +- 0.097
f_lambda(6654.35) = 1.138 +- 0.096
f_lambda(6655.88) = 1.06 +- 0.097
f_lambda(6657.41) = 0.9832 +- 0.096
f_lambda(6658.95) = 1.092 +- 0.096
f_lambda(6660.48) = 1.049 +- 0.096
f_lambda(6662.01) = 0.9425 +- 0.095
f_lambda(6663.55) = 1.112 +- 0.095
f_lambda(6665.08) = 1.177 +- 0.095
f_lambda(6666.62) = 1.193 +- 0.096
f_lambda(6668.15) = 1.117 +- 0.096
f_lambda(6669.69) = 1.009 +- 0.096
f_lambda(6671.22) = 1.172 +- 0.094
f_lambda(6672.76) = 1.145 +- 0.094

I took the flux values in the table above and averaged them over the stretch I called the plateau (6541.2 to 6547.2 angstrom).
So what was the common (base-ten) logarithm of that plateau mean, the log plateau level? 0.034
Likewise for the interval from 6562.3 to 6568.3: 0.064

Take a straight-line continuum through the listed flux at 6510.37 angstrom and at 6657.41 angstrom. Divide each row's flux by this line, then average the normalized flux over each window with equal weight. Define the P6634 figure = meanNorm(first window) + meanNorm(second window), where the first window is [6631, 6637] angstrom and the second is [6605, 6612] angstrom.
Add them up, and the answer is 2.18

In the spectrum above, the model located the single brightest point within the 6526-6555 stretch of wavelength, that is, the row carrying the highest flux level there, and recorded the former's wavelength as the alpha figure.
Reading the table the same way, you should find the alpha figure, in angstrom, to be 6549.46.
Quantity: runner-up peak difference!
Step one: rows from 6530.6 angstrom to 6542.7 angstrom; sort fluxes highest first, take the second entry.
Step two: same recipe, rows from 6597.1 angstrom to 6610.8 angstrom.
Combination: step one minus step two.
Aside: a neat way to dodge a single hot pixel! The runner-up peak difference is -0.13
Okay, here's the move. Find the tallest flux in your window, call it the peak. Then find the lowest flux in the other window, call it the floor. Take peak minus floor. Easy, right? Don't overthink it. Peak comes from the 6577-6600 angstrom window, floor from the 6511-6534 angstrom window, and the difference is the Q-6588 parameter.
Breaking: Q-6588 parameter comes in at 0.45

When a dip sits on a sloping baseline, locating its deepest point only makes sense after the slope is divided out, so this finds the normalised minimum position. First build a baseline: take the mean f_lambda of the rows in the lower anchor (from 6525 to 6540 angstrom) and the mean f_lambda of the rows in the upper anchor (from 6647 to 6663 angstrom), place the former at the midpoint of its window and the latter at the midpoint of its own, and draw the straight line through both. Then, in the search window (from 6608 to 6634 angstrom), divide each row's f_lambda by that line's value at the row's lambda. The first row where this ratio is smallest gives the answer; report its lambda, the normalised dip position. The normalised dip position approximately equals 6616.15 angstrom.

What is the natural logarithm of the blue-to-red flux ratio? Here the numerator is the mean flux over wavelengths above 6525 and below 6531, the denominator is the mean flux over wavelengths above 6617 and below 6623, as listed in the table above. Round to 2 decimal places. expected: -0.16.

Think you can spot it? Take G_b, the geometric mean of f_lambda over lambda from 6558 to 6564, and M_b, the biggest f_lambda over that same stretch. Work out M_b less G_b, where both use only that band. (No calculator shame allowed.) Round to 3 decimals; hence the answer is 0.036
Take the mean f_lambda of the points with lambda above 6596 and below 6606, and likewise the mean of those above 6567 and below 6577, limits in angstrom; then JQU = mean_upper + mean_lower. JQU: 2.25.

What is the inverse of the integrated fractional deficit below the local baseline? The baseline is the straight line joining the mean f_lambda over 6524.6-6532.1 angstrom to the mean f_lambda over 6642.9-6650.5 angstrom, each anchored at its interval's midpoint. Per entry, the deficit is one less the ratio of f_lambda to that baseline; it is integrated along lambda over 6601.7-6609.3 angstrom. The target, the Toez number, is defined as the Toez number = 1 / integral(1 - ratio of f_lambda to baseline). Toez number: 1.7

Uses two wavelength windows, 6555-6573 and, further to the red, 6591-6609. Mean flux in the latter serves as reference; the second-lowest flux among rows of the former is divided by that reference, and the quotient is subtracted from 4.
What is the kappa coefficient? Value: 2.97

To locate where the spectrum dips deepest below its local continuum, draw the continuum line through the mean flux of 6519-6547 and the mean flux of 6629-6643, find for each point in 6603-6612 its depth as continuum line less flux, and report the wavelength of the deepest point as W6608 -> 6608.54 angstrom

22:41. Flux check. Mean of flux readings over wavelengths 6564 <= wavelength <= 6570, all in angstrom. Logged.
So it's 1.15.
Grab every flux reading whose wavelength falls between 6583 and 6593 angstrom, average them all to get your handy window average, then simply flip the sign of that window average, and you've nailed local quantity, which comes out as -1.19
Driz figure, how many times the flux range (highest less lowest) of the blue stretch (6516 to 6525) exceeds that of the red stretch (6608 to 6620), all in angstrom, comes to 0.75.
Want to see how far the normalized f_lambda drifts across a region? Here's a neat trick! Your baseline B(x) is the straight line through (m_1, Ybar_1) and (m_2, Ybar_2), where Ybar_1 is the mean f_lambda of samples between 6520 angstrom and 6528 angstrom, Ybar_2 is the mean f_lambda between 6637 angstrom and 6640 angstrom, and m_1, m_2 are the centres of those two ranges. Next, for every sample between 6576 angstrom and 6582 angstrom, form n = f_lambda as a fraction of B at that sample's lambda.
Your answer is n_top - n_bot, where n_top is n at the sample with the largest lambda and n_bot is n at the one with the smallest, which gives 0.07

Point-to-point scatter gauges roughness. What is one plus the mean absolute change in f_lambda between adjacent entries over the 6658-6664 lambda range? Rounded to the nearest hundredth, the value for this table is 1.11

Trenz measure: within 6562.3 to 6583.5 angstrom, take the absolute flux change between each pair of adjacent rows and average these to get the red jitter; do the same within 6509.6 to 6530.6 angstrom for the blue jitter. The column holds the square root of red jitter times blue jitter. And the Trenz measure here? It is 0.086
